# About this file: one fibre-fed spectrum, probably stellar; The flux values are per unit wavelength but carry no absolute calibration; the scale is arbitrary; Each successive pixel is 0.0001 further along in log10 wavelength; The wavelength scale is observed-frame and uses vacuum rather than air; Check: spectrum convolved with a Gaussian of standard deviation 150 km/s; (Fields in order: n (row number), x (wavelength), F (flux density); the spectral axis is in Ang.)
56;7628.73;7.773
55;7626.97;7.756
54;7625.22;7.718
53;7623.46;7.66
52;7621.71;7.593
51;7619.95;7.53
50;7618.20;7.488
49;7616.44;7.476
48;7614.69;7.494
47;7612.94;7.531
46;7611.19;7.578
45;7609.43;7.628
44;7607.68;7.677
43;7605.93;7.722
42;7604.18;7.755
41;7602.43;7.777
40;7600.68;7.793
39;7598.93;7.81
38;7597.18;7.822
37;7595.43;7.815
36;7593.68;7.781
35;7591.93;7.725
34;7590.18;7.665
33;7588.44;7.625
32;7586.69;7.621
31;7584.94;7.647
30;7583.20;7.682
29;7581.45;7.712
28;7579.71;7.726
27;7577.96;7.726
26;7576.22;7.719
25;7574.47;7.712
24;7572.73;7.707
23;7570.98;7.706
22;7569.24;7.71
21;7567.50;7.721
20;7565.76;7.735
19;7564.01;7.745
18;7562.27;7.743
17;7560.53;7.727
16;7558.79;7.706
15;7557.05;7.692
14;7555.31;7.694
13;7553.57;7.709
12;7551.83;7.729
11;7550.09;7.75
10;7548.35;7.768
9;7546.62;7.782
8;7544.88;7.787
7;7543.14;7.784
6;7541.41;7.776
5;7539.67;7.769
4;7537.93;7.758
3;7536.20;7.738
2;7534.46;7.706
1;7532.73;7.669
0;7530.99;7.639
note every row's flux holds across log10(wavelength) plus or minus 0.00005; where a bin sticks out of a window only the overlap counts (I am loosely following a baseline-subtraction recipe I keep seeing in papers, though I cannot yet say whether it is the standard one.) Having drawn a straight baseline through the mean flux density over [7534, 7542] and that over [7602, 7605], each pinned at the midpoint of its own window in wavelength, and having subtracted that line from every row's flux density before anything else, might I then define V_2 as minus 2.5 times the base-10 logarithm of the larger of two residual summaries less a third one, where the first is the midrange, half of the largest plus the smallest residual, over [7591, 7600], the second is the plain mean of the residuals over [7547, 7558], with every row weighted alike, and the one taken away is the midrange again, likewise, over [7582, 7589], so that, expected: 2.3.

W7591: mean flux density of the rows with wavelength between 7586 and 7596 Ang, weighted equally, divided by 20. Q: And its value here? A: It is 0.385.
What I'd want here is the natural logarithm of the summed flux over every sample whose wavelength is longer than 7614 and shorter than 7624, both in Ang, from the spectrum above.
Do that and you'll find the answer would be 3.81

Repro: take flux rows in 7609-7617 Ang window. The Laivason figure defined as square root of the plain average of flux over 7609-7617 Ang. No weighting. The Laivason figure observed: 2.75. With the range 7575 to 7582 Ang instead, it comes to 2.78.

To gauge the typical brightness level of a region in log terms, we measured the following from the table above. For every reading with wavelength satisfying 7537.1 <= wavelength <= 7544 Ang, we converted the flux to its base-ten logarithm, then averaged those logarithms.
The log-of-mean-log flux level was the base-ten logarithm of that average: -0.0504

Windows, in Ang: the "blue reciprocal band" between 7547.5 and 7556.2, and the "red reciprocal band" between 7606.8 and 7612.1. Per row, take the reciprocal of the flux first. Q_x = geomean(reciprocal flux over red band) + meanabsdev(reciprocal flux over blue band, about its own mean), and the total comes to 0.131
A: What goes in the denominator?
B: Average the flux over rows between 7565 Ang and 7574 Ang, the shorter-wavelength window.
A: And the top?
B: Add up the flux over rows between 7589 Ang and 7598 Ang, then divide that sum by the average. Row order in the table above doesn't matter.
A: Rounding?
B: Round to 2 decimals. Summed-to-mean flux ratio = 5.03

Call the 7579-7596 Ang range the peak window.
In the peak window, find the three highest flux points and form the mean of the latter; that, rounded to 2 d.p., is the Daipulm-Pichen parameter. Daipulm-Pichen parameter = 7.77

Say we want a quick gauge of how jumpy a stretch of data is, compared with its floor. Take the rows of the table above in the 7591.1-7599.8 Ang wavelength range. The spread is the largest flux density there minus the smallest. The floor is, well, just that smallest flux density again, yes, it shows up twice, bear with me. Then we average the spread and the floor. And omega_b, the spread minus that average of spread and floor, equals -3.81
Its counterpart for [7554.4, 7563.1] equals -3.82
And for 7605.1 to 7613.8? -3.67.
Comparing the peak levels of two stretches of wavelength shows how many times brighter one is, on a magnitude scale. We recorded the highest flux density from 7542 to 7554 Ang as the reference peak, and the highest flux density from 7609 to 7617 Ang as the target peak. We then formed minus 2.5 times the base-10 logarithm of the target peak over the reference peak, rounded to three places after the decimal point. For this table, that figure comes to 0.022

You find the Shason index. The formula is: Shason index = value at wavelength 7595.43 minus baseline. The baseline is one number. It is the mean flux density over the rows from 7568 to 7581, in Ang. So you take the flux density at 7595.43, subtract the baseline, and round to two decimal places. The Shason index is 0.10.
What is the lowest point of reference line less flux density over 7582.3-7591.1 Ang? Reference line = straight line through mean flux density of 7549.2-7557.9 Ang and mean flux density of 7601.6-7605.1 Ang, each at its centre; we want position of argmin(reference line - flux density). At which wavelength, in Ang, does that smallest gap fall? 7583.20 Ang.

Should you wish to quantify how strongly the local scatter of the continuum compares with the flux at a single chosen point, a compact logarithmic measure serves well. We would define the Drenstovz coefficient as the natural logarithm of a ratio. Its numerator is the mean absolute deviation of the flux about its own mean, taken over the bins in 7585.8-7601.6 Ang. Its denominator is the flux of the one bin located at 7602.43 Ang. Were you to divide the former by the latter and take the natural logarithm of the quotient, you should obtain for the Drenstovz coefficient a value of -4.7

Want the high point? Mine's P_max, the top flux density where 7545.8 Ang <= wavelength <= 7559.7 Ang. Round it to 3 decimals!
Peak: 7.782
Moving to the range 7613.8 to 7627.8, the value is 7.756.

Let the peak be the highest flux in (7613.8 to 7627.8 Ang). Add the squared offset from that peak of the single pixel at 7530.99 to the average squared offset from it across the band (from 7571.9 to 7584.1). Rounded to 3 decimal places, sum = 0.016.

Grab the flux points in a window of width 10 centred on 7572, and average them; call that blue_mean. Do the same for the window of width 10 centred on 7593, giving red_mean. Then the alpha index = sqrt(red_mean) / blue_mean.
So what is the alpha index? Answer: 0.361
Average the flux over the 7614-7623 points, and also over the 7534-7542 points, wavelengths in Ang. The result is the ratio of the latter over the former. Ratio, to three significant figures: 1.03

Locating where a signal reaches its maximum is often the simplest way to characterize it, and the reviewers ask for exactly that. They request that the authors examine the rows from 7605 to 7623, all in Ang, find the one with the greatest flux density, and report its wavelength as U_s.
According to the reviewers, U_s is 7605.93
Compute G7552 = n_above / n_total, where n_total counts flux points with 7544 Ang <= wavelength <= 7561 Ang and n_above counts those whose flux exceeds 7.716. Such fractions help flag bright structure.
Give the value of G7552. 0.60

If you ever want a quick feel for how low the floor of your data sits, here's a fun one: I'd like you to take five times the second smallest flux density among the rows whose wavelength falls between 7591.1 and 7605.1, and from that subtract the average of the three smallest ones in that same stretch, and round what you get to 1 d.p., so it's 31.0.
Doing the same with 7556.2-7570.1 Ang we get 30.8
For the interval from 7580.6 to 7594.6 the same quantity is 30.5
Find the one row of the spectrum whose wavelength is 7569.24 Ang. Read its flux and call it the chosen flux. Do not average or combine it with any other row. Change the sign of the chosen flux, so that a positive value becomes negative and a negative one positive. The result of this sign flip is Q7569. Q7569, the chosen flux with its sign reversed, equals -7.71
